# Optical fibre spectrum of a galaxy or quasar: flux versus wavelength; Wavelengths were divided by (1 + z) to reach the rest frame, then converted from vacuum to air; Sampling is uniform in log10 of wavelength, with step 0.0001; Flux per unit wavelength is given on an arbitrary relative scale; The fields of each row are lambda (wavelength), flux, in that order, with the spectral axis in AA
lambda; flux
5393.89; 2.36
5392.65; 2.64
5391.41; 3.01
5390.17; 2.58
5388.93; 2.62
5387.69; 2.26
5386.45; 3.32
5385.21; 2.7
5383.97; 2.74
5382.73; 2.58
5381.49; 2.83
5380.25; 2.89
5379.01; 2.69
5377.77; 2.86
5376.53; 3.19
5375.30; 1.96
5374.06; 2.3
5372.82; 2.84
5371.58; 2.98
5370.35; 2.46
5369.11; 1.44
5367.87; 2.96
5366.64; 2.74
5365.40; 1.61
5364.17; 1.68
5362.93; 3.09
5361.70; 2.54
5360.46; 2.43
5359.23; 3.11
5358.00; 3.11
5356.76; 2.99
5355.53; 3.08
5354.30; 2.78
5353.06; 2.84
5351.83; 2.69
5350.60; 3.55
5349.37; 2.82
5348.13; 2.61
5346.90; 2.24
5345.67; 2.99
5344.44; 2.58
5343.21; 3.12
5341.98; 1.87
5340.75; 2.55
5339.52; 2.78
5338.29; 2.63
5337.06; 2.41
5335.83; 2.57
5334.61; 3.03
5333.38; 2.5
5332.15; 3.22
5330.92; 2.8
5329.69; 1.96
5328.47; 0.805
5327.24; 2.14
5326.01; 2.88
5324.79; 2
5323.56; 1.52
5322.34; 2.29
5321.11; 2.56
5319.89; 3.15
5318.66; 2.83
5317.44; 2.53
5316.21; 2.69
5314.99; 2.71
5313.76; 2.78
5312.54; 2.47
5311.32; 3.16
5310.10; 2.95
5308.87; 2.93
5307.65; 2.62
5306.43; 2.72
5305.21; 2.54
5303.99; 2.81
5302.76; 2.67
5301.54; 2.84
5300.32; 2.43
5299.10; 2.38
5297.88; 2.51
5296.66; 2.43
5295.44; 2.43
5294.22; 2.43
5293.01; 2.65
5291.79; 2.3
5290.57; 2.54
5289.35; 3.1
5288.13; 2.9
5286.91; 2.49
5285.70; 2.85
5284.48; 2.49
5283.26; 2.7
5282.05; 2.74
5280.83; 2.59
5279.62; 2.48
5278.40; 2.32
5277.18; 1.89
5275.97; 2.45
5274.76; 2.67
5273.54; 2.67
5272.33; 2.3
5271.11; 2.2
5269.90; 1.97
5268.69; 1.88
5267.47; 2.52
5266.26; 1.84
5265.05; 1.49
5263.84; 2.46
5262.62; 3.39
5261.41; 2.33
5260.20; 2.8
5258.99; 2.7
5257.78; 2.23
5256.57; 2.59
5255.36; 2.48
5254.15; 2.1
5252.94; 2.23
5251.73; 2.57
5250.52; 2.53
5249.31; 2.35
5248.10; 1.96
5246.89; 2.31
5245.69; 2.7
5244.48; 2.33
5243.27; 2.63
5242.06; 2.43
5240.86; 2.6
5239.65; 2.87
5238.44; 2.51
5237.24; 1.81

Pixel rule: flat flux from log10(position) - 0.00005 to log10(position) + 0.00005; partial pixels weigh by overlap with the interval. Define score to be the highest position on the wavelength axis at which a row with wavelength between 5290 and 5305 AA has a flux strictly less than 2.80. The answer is 5302.76 AA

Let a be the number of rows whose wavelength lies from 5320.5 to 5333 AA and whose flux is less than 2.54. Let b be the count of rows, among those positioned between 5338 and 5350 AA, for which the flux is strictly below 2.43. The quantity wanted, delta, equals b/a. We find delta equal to 0.3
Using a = 6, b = 2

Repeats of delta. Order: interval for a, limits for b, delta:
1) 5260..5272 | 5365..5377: 0.5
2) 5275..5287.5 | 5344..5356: 0.2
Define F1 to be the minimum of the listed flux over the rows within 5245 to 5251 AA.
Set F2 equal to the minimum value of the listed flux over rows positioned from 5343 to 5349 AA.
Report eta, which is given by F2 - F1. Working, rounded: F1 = 1.96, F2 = 2.24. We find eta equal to 0.3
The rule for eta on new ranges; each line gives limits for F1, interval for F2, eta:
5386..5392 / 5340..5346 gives -0.4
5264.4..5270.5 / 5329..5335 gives 0.5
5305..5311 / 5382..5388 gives -0.3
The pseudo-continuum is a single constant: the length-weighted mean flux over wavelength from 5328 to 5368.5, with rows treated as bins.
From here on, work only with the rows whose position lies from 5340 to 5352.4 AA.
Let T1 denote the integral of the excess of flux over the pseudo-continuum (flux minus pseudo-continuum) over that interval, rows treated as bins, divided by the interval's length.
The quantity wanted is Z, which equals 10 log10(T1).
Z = -12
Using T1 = 0.07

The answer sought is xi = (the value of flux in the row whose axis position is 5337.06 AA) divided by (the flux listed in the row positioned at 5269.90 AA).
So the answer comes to 1.22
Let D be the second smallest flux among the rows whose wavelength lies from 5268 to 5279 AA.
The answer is 1.89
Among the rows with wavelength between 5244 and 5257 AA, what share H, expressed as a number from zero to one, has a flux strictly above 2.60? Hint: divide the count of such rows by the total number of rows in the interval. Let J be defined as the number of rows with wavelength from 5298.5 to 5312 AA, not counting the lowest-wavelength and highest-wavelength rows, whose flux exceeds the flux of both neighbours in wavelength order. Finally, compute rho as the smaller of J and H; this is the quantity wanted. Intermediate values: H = 0.09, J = 3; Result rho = 0.09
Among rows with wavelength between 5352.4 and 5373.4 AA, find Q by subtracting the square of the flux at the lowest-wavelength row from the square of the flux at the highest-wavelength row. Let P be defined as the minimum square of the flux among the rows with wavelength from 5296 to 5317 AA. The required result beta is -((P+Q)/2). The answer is -3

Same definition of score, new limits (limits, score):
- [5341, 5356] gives 5354.30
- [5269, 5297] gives 5296.66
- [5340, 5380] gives 5379.01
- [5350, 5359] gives 5354.30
